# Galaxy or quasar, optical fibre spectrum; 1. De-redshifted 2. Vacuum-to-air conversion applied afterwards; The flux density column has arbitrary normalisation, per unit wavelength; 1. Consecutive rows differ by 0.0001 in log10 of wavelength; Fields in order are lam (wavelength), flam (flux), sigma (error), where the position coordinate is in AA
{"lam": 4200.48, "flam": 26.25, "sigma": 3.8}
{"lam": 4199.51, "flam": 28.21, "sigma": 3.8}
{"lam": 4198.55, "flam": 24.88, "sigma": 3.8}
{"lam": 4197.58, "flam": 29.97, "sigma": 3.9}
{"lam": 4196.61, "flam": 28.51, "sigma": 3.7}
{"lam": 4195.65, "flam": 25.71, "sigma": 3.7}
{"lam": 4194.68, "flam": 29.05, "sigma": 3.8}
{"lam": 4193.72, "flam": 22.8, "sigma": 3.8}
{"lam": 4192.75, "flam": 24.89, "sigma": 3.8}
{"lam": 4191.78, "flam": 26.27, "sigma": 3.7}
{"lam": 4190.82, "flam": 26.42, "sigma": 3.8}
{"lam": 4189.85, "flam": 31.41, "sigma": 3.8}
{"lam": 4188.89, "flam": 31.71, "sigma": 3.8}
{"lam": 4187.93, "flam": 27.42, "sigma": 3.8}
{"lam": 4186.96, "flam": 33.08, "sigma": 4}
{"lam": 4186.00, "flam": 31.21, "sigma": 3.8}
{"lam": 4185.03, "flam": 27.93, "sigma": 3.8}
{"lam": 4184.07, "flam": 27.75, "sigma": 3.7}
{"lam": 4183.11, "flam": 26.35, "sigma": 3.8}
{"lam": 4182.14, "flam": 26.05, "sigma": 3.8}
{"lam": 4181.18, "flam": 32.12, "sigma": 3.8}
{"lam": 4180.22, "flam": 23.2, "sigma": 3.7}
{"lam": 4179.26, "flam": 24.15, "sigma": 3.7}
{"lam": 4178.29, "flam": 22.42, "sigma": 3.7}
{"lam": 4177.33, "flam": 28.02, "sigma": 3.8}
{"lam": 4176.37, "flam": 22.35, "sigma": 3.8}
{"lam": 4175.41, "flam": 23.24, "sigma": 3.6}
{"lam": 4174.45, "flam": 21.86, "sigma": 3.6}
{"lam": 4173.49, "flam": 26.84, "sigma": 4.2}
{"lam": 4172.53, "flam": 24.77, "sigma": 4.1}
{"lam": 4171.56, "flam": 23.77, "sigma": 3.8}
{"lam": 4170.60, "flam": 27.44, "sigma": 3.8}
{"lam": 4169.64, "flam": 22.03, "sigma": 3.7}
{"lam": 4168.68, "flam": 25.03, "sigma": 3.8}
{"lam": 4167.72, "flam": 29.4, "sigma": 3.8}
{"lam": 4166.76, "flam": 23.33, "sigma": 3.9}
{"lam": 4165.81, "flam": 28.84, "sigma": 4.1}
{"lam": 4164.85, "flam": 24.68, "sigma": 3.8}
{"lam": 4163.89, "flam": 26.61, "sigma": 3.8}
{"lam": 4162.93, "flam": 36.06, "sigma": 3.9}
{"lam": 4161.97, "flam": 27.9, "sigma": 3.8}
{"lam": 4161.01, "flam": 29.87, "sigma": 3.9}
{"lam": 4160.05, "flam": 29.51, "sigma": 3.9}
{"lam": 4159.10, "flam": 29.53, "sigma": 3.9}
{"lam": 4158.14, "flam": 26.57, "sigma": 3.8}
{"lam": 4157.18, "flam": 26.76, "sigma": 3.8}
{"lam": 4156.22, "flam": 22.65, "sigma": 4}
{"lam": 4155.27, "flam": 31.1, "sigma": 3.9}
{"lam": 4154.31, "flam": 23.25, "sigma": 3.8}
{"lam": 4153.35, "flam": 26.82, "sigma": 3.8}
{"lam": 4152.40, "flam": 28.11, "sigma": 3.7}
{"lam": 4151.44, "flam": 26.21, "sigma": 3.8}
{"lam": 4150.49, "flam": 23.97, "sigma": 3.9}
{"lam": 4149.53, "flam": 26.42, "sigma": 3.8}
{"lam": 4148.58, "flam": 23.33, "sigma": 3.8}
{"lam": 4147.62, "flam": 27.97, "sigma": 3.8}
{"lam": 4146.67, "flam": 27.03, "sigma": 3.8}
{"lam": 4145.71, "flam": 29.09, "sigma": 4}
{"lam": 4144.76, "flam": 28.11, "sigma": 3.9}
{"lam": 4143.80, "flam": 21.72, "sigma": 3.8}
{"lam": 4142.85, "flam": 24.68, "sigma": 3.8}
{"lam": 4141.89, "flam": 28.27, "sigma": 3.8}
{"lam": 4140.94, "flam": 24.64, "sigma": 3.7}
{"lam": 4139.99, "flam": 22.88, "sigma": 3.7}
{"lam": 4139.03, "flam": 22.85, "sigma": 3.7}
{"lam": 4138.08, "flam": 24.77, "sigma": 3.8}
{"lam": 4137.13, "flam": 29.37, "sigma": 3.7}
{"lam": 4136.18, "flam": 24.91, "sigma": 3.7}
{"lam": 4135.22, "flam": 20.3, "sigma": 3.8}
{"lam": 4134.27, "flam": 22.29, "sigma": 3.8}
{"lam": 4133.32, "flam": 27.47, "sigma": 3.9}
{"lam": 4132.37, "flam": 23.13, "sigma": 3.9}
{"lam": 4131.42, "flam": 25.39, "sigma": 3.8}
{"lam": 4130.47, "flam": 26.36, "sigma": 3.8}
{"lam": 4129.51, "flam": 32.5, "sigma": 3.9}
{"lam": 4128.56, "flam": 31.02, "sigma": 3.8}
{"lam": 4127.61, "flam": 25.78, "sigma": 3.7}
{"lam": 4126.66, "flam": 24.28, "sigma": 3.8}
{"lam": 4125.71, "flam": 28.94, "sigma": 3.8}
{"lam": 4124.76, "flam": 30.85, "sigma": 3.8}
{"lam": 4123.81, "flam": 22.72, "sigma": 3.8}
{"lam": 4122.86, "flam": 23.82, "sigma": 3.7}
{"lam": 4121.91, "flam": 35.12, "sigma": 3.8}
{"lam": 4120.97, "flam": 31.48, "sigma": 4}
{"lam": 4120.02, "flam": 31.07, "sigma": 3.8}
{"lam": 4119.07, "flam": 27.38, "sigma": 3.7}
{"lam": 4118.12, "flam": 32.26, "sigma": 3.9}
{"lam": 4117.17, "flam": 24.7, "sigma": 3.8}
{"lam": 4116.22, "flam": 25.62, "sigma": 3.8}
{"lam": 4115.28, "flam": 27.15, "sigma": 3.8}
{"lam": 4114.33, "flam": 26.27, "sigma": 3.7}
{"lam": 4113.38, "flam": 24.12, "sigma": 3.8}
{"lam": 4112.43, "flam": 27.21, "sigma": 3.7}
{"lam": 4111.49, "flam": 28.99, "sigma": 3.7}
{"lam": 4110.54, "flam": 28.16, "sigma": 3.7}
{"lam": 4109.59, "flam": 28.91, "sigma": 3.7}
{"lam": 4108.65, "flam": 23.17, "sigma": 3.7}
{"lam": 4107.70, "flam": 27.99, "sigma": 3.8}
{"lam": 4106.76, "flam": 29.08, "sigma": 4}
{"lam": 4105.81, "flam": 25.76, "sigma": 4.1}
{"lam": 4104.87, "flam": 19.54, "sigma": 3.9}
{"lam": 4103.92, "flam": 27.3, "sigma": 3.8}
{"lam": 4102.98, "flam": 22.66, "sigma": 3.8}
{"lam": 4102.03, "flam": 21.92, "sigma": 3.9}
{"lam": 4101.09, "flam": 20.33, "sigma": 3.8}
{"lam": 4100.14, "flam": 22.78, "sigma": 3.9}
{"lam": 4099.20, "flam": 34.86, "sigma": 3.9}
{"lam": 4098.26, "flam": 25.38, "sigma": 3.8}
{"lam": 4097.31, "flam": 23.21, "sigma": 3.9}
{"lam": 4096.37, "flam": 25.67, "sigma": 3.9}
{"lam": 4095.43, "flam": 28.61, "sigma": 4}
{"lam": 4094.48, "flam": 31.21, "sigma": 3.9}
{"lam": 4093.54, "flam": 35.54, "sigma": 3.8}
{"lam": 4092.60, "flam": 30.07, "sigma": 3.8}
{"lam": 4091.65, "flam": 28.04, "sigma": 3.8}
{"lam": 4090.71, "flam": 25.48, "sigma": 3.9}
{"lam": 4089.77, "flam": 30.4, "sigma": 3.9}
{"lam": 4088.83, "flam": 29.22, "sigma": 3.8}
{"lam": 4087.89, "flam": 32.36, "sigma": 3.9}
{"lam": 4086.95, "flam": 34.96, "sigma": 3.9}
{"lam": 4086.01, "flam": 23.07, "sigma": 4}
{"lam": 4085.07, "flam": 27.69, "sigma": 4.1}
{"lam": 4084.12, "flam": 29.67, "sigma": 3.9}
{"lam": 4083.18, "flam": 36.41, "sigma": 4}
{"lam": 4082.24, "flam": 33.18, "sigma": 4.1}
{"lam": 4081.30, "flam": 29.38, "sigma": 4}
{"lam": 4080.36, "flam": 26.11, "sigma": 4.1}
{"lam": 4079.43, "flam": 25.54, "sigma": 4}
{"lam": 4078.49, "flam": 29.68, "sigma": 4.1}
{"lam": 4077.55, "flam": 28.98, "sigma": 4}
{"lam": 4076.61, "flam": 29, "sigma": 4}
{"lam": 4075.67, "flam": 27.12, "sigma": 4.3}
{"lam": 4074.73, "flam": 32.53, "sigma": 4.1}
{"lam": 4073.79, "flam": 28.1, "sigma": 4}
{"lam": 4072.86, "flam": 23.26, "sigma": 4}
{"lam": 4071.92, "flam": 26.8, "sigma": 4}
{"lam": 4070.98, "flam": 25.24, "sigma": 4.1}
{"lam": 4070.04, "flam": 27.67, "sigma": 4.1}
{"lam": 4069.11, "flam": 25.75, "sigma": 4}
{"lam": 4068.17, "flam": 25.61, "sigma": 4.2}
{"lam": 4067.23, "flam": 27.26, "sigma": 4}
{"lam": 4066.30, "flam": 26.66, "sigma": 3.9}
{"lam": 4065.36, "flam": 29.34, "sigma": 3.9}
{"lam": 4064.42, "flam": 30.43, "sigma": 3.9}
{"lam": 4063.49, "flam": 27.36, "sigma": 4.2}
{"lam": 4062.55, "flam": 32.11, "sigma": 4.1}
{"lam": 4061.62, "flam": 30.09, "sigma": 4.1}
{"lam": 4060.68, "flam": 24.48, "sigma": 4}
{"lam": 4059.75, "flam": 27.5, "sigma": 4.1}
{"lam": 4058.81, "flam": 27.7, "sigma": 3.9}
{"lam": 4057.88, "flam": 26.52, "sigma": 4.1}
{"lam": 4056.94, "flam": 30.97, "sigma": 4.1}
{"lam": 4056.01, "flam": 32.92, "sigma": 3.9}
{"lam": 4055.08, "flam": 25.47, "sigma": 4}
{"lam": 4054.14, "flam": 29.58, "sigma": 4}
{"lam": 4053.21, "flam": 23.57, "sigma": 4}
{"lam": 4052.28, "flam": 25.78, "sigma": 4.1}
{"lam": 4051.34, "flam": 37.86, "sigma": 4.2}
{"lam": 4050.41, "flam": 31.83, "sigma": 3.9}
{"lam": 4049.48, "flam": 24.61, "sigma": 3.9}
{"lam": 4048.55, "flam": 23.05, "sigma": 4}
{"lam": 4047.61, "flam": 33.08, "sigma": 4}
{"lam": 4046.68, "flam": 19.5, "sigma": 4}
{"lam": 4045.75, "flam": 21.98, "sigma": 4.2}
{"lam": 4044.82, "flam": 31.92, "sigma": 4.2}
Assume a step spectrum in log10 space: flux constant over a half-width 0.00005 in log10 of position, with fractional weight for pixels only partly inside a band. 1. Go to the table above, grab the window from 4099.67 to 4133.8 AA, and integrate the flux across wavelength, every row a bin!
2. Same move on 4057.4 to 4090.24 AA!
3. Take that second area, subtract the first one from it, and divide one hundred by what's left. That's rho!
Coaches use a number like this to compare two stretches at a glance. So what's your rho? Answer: 4.1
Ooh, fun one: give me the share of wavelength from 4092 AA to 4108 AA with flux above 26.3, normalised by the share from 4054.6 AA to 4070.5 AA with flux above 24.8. 0.50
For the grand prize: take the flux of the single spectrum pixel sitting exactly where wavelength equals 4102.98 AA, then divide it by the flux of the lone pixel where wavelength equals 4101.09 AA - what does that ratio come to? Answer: 1.11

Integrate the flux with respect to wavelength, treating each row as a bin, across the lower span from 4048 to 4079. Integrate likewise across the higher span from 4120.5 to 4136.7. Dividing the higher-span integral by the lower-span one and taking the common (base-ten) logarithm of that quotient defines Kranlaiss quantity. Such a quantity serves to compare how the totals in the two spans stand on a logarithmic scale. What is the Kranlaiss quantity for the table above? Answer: -0.30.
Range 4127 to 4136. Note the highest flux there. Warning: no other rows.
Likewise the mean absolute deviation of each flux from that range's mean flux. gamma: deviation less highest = -29.6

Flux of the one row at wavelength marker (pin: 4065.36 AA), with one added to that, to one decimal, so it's 30.3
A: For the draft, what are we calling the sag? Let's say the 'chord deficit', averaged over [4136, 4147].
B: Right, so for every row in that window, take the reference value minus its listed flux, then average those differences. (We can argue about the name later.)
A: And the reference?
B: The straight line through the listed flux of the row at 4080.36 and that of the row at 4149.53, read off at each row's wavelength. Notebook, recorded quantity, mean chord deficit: 0.7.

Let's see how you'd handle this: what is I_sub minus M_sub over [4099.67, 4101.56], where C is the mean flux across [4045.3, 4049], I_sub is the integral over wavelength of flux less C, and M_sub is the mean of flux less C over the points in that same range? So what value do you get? -2.5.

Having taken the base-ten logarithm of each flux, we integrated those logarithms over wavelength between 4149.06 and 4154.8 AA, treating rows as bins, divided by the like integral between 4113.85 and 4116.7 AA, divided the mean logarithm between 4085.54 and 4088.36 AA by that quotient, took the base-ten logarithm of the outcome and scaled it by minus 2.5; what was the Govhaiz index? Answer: 0.33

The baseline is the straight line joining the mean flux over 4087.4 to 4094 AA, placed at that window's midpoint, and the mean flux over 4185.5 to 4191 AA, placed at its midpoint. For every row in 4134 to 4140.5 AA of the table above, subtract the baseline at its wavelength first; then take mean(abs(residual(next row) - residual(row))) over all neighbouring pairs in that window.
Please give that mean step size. 2.93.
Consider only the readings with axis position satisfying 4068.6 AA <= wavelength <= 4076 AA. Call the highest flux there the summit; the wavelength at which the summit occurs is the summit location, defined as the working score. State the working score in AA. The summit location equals 4074.73 AA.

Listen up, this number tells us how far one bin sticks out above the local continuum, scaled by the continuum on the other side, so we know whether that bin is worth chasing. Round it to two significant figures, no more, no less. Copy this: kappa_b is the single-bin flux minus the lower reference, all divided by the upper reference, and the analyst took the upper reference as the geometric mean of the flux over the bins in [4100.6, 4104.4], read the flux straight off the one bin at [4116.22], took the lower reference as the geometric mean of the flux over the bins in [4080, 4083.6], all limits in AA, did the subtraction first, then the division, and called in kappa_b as -0.24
